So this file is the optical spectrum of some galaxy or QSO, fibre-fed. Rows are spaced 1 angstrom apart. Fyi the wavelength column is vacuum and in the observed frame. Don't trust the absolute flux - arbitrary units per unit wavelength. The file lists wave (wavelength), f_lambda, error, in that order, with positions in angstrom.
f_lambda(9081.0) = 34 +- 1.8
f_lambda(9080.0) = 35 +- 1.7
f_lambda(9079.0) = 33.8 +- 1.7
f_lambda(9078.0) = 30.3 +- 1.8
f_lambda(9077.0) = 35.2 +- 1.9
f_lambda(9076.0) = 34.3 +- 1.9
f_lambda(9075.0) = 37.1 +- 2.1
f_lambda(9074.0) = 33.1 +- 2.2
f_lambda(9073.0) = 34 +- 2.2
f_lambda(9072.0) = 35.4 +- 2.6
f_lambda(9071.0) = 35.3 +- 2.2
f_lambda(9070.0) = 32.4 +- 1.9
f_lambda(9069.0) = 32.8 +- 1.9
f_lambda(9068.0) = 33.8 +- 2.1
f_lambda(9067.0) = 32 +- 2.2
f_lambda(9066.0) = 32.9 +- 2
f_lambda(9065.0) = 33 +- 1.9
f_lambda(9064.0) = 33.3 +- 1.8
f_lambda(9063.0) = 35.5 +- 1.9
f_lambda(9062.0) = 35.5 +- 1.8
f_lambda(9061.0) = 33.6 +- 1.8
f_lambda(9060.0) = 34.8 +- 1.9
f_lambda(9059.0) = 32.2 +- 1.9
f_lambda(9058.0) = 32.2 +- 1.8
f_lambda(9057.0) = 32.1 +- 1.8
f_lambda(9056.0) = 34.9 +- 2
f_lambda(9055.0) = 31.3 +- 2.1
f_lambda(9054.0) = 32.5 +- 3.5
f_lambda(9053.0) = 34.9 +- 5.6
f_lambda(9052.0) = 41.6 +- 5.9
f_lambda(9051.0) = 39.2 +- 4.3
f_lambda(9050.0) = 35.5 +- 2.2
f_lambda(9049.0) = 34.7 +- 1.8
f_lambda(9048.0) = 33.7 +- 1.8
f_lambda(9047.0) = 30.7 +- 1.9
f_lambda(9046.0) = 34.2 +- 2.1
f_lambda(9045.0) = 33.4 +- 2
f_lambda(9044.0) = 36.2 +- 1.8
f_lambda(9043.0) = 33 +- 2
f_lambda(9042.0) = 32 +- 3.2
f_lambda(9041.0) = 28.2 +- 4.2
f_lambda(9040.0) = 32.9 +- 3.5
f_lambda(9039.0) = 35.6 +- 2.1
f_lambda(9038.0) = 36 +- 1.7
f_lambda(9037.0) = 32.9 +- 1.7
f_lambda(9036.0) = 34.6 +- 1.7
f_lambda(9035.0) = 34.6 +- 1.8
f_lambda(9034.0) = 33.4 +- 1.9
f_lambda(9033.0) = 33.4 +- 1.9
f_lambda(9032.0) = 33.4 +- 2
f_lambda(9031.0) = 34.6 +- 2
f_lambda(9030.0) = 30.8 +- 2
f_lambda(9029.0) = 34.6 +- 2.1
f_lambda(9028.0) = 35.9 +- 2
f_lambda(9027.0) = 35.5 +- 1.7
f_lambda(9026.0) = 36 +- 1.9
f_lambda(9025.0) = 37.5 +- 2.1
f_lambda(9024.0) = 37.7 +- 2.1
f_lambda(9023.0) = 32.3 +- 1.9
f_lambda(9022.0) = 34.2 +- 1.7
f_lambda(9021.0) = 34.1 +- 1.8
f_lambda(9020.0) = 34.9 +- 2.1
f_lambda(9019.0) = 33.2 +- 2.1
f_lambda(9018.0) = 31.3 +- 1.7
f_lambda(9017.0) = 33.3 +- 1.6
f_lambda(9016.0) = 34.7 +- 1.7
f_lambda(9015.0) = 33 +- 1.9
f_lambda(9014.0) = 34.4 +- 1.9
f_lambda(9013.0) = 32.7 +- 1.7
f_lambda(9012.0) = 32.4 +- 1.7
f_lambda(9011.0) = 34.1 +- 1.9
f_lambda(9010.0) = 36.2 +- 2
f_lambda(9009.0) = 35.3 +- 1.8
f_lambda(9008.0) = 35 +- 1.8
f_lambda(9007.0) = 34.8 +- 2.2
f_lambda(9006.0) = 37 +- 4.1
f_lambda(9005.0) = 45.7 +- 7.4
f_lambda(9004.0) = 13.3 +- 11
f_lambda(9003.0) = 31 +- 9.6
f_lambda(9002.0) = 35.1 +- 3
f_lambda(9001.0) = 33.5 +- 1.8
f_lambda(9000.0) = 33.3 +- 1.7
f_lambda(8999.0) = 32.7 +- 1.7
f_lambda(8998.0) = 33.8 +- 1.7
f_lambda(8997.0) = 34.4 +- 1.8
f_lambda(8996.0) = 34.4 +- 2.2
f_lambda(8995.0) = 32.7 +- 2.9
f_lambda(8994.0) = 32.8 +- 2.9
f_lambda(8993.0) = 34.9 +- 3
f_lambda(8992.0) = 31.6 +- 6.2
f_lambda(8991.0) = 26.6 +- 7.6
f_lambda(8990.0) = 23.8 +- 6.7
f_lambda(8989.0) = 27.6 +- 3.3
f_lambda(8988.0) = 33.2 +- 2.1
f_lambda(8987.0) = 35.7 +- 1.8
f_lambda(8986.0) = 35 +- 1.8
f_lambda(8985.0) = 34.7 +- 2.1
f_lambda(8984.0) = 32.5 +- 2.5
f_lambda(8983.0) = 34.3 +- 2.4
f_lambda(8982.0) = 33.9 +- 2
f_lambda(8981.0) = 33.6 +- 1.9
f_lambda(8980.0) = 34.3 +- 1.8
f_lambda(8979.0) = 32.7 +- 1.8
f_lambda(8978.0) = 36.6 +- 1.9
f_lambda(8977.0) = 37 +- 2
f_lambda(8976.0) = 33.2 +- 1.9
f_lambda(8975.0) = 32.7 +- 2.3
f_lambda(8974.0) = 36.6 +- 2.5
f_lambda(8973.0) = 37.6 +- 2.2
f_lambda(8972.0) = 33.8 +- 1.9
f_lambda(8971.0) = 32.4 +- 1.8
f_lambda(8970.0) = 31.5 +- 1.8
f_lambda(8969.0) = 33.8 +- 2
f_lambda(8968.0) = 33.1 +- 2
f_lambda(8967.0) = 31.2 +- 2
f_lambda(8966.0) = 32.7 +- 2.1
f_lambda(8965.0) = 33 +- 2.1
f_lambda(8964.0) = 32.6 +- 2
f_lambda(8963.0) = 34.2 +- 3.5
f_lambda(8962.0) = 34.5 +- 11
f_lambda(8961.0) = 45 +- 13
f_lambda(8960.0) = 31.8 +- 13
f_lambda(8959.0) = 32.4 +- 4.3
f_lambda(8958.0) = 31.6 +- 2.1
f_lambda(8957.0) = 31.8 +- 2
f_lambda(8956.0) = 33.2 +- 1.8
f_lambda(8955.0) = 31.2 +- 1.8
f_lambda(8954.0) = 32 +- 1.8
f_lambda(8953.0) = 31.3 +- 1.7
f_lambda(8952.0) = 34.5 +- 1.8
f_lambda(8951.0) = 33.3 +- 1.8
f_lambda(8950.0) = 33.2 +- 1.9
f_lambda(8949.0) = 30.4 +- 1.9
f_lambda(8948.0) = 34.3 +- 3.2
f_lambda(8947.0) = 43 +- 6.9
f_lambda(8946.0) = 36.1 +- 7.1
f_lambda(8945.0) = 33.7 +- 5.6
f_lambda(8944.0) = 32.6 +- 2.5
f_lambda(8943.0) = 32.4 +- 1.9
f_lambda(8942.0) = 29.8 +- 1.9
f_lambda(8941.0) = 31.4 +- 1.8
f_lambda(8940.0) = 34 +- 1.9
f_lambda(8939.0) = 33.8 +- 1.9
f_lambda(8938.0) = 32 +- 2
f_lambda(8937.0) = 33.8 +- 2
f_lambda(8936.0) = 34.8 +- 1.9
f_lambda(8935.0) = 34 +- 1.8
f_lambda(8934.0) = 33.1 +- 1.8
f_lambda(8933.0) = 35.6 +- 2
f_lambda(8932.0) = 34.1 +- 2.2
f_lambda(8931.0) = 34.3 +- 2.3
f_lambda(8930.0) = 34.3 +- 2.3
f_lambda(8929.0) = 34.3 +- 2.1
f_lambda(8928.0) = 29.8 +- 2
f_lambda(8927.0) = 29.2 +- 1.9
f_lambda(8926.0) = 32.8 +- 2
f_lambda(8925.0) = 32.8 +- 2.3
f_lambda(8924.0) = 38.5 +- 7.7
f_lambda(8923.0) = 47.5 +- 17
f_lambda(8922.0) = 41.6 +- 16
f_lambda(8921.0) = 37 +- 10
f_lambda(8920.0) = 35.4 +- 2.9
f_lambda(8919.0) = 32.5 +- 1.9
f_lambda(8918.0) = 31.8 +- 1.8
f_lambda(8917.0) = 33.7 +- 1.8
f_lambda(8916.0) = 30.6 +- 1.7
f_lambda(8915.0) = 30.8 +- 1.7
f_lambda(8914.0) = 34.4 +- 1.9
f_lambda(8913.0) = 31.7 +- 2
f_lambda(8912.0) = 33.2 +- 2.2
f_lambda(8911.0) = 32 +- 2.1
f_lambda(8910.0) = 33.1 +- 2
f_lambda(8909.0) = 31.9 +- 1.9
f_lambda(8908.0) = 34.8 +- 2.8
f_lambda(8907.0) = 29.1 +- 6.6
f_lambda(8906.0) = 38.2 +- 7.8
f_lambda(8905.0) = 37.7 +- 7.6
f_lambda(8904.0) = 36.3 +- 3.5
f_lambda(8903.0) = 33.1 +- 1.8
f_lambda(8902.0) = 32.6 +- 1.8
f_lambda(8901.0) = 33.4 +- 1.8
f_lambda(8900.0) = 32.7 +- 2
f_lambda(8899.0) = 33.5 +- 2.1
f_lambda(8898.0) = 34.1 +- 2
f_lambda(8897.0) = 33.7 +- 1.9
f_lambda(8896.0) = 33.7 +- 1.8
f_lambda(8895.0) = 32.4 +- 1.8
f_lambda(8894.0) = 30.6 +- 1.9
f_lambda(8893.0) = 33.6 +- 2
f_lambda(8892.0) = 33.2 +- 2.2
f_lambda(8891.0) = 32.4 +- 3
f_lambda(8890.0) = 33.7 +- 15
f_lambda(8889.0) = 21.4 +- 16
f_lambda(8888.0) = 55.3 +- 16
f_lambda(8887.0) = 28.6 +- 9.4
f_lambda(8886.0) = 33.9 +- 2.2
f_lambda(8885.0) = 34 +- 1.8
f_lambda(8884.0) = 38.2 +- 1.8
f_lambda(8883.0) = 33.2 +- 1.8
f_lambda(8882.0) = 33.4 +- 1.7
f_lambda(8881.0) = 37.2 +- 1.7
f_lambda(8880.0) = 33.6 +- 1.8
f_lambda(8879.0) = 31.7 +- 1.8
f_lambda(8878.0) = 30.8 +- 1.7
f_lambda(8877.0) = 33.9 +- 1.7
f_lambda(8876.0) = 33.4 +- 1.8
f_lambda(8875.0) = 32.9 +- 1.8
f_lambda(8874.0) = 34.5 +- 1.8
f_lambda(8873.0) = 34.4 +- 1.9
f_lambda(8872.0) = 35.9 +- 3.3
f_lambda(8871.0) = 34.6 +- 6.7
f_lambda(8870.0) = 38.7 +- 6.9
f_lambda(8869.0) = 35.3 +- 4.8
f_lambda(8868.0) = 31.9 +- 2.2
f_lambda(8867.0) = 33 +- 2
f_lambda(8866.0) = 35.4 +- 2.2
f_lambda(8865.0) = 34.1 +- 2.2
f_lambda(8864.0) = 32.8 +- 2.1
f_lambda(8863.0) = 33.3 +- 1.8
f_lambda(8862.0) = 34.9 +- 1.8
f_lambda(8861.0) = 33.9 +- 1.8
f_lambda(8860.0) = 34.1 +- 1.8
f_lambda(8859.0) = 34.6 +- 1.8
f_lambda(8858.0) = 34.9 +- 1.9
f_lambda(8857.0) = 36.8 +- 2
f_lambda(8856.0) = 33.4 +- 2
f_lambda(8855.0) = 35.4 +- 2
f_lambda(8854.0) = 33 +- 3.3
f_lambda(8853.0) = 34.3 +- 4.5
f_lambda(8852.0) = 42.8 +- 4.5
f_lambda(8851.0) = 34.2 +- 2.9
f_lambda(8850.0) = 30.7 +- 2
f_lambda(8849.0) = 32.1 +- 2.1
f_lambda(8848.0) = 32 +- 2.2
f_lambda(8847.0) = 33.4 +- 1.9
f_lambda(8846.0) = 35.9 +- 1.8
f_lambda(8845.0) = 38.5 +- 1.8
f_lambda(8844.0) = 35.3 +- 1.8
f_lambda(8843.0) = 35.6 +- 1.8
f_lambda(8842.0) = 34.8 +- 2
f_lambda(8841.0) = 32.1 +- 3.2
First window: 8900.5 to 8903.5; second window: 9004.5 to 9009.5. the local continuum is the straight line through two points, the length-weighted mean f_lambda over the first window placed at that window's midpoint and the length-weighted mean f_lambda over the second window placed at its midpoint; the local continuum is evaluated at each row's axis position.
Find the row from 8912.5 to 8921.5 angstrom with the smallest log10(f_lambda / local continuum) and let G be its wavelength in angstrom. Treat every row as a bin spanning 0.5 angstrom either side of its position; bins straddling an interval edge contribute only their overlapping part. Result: 8916.0 angstrom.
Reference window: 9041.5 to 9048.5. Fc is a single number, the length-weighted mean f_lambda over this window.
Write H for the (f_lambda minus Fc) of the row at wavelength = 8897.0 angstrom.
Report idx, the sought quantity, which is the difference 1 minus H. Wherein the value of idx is 1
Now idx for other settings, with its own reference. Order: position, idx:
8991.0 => 8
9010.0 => -2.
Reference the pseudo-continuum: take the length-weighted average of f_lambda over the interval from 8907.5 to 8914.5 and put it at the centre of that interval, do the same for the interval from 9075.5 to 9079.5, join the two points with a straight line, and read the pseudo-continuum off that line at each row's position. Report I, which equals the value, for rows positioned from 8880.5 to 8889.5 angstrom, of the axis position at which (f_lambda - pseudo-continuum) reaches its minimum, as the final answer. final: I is 8889.0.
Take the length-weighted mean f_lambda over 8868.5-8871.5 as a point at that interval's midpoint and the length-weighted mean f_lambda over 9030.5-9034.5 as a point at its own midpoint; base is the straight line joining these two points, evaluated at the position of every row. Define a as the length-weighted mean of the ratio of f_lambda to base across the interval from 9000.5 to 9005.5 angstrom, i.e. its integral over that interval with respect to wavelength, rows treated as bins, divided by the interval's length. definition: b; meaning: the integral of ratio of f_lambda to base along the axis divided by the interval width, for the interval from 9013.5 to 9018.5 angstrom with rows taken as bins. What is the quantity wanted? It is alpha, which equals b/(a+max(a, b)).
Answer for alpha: 0.514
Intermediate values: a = 0.93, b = 0.98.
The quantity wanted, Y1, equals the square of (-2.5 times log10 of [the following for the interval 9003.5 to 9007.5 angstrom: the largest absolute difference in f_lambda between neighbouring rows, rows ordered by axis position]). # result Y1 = 14.3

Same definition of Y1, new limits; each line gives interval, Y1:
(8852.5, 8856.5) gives 0.9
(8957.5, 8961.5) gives 7.8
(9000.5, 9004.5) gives 9.7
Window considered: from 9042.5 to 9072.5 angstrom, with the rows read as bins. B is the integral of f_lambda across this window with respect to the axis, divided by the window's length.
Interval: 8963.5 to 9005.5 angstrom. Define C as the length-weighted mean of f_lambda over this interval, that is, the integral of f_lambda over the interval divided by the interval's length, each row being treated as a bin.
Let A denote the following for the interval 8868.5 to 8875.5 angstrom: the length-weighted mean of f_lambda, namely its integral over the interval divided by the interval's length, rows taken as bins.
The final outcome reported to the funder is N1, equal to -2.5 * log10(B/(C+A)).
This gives 0.752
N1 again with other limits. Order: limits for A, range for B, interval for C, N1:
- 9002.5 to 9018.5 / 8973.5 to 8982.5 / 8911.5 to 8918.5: 0.699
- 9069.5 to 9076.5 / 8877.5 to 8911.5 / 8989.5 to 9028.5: 0.761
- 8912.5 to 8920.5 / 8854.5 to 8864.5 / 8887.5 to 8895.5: 0.718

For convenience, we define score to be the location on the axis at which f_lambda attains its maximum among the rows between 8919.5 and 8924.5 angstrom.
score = 8923.0 angstrom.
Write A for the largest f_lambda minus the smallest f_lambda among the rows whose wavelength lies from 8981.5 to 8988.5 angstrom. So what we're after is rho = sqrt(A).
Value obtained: 1.79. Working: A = 3.20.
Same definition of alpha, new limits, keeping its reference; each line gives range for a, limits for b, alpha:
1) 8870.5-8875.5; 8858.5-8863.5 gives 0.493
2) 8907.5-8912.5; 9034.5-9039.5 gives 0.527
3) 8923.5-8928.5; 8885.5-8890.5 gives 0.510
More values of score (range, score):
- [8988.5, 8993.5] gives 8993.0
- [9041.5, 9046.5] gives 9044.0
